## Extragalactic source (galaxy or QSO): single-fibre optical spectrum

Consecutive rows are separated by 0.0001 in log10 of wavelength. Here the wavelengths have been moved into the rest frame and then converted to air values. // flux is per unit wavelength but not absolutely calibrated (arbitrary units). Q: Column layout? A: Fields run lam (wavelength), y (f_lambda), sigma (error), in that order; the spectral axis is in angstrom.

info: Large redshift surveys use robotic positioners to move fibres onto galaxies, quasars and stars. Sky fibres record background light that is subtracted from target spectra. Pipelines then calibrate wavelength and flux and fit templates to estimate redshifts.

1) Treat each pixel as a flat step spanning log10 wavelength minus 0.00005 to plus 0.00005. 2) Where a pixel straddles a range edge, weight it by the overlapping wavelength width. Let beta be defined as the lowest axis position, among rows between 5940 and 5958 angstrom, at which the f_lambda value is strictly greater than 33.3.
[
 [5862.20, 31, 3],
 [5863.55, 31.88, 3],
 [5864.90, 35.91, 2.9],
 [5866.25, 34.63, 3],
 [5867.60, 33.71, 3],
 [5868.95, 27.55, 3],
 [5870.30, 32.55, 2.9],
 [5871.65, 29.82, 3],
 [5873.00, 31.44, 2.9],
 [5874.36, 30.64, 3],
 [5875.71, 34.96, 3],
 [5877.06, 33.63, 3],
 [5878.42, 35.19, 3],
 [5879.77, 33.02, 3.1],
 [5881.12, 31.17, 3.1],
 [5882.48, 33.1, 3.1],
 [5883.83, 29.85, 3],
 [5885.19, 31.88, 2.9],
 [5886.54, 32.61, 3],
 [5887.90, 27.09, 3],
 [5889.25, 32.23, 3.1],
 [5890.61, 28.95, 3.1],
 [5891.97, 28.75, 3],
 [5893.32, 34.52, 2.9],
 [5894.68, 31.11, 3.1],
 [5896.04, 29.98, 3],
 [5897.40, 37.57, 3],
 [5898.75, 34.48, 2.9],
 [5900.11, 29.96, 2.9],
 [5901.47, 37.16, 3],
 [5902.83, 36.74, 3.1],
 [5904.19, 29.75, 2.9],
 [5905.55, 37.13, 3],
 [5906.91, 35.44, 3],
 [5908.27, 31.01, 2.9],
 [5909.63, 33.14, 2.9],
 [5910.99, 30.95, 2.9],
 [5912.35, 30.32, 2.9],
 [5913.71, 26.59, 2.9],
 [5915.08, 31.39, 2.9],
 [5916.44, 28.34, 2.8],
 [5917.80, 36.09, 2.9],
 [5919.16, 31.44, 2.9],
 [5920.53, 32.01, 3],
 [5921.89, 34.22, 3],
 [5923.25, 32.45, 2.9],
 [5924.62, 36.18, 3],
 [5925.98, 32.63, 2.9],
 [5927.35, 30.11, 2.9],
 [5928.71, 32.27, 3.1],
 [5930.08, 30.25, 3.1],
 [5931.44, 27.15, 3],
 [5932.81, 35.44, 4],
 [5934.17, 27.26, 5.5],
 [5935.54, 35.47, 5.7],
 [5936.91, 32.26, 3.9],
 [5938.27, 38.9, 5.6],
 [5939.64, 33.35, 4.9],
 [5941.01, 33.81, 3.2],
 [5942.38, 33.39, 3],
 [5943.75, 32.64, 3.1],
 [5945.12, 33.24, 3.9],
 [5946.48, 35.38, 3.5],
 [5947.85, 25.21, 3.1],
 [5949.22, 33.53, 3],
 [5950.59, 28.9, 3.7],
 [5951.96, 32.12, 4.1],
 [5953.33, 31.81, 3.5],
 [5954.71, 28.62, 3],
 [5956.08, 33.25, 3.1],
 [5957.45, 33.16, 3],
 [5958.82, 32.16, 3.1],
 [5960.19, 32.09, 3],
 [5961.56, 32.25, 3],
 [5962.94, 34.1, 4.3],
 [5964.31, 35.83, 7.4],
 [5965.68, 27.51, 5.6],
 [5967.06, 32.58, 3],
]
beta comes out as 5941.01 angstrom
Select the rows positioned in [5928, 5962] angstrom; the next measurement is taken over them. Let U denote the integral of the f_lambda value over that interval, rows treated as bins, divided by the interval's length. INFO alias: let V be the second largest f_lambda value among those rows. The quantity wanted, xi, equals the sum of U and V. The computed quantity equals 67.6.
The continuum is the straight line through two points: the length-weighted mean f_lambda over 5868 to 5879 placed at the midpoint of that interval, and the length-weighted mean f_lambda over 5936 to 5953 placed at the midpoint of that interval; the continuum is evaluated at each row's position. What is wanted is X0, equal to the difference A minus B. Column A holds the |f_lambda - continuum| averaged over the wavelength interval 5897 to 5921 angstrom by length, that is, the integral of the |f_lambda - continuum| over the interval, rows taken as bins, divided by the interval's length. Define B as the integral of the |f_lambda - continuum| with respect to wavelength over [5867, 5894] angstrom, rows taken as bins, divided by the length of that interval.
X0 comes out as 0.9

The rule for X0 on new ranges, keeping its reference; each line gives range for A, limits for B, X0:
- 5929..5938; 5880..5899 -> 1.1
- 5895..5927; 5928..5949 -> 0.0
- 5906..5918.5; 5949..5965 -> 1.1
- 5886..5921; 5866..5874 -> 0.7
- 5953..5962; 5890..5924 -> -1.4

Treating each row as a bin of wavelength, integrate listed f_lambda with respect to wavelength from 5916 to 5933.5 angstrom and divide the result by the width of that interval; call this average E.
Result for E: 32.3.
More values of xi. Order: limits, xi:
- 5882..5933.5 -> 69.3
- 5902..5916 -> 69.0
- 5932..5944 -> 69.0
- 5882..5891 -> 63.4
